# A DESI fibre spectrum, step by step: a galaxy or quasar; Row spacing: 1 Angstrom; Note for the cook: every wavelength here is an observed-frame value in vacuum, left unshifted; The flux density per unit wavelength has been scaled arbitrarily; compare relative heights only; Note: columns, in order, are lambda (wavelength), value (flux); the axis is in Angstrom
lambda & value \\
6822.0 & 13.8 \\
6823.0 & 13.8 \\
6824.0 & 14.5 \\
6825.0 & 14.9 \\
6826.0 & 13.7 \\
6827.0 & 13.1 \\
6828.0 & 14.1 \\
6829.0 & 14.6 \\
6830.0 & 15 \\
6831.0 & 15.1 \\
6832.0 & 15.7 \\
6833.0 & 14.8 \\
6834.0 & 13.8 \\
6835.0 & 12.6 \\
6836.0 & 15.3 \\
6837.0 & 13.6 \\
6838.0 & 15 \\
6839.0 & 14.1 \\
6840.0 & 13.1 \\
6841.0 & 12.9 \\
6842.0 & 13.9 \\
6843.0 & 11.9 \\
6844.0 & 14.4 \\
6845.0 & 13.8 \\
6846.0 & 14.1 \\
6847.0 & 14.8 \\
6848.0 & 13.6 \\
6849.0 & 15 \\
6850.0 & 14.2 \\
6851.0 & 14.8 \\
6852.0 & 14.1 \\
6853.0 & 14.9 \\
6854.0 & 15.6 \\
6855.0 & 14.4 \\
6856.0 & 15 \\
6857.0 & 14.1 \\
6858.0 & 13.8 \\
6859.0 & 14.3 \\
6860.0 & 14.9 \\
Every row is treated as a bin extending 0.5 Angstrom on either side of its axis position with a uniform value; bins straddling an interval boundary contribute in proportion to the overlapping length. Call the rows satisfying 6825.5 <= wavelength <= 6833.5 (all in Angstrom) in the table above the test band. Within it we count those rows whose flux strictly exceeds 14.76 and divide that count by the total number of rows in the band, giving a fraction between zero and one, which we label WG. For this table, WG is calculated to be 0.50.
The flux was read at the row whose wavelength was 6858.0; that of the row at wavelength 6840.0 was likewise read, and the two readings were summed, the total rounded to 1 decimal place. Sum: 26.9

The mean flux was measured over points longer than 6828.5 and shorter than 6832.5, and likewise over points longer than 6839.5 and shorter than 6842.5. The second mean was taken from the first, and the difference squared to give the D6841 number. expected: 3.2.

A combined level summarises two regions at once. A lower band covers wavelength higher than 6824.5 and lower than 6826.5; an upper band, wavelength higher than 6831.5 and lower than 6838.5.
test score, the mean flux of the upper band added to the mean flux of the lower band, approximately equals 28.7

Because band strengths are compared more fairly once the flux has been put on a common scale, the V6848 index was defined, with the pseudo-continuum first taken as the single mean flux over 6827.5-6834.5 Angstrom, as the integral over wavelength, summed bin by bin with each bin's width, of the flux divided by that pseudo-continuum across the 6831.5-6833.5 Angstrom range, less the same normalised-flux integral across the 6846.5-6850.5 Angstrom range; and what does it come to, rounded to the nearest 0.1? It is -1.8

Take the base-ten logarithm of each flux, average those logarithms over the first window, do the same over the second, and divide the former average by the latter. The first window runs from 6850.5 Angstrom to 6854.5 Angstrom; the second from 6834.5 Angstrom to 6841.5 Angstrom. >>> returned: 1.03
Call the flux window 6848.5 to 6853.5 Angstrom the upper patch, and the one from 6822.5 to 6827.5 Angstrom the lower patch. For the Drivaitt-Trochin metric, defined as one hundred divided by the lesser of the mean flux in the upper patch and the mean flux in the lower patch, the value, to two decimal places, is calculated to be 7.14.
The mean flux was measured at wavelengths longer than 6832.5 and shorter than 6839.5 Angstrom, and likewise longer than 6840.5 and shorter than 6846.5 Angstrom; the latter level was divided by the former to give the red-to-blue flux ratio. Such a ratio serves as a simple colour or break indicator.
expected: 0.95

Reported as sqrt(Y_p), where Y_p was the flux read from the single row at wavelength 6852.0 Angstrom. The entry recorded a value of 3.75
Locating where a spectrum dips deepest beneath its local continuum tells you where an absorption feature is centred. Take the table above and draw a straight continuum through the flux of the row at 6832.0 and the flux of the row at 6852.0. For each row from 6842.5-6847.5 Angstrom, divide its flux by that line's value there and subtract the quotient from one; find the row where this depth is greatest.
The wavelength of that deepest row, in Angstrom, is 6843.0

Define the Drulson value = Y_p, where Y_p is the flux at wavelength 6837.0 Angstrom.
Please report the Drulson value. 13.6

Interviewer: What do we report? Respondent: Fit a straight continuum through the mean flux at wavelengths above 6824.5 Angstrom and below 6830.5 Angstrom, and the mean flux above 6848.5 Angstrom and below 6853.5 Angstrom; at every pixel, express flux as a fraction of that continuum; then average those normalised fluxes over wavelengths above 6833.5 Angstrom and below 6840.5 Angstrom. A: 0.97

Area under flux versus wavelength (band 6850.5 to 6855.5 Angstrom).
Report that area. 73.8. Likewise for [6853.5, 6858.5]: 72.9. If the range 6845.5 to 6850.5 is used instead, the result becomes 71.7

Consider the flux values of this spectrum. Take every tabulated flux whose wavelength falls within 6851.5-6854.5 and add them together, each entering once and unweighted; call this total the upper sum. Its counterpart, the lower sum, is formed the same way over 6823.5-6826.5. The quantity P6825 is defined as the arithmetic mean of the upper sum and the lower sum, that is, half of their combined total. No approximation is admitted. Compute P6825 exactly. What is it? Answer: 44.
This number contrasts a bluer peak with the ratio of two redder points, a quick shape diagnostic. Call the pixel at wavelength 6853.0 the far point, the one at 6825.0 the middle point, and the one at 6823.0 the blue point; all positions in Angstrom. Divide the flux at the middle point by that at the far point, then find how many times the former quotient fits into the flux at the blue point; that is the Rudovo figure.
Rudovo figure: 13.8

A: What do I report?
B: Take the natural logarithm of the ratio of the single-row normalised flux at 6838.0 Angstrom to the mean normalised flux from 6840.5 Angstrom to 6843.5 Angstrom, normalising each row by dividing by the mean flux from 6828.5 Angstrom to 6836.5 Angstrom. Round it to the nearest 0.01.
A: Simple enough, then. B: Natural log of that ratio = 0.15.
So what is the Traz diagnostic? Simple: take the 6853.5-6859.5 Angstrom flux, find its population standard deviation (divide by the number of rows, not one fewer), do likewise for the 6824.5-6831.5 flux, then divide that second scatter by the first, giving 1.2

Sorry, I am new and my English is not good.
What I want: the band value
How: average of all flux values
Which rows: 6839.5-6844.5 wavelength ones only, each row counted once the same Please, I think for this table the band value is 13.2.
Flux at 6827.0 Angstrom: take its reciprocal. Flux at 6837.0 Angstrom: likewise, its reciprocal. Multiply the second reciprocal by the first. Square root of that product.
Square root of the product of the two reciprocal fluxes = 0.075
